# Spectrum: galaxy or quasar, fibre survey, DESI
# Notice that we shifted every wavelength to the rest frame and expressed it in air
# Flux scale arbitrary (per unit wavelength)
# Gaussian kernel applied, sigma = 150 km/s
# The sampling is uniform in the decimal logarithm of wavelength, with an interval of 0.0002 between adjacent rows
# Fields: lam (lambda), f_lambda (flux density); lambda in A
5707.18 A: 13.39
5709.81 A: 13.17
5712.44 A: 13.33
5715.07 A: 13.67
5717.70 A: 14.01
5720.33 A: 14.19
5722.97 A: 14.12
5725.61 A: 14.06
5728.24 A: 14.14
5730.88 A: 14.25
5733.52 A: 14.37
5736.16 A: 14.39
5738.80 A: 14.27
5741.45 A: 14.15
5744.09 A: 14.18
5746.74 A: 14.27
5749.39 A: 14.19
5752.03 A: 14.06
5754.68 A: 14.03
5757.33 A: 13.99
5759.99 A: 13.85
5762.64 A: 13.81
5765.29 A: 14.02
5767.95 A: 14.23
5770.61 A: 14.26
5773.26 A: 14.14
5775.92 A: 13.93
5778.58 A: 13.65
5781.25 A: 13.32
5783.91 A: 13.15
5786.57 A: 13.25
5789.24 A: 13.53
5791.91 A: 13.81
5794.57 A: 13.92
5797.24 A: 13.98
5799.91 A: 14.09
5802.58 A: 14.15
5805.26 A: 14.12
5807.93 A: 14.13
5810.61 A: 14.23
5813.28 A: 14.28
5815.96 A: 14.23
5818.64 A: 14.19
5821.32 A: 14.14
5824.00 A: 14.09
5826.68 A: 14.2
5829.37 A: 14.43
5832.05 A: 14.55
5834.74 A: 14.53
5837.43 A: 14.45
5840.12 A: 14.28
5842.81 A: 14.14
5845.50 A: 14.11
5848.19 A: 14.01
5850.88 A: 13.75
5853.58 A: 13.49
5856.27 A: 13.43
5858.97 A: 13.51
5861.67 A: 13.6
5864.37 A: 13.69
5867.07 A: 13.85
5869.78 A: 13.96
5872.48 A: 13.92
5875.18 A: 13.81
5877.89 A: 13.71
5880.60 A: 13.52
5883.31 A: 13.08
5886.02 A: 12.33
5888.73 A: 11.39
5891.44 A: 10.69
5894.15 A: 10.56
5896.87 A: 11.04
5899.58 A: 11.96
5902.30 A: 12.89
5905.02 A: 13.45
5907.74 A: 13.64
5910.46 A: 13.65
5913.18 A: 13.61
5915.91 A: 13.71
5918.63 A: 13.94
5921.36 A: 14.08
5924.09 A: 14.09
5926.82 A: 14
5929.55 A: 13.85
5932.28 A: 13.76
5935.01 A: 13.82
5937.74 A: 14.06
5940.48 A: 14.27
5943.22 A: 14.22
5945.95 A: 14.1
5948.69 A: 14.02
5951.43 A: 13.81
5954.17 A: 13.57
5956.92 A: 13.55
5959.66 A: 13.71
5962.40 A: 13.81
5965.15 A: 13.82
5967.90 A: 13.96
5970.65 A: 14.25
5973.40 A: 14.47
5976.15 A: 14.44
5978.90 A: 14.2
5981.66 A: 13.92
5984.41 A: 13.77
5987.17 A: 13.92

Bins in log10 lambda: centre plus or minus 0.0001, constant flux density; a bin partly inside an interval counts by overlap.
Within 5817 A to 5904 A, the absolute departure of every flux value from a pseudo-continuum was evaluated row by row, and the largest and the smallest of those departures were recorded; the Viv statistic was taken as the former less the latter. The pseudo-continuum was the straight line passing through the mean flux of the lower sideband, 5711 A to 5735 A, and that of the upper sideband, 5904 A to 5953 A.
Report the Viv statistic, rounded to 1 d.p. 3.3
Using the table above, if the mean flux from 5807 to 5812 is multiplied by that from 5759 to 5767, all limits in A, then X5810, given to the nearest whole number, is 197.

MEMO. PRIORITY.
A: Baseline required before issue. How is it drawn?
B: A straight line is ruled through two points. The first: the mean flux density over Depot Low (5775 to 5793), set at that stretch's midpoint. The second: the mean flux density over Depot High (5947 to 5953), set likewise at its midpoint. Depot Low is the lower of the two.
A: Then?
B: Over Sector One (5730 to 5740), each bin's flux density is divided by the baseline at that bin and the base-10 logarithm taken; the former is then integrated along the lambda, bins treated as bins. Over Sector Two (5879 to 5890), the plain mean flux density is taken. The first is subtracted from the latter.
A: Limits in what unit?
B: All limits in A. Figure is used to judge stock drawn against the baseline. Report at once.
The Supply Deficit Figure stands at 12.3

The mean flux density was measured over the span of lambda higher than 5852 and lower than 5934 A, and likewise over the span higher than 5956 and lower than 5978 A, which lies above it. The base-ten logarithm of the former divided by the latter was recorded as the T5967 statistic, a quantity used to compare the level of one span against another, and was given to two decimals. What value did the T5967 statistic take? -0.03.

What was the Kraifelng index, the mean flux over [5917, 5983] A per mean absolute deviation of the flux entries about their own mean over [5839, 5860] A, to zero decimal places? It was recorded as 47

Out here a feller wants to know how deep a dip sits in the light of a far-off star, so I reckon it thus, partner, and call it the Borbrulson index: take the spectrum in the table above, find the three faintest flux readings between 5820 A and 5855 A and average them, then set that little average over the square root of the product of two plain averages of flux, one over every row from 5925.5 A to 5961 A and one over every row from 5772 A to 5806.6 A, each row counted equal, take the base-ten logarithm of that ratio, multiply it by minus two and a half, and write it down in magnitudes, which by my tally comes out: 0.01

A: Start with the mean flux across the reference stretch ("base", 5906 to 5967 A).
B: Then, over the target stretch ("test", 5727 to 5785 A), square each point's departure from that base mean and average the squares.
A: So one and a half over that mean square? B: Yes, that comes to 12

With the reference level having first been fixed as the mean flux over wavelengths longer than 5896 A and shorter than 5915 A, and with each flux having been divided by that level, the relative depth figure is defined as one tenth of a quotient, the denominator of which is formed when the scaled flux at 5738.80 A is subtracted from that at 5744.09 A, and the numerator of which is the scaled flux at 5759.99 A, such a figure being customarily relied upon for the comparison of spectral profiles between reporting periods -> -15.4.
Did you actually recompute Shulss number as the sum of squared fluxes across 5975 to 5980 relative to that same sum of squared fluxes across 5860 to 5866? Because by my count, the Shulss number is 1.10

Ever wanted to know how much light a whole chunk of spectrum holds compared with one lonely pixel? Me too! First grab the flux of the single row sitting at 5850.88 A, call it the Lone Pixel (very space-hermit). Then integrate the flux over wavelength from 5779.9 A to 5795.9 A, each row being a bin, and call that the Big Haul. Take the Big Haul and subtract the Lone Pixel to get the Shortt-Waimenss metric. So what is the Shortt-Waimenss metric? 202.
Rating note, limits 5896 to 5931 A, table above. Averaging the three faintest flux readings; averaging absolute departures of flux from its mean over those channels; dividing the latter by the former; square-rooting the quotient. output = 0.23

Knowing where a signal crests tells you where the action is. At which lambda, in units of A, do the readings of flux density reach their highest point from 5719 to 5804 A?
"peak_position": 5736.16 A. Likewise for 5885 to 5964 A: 5940.48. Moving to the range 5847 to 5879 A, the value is 5848.19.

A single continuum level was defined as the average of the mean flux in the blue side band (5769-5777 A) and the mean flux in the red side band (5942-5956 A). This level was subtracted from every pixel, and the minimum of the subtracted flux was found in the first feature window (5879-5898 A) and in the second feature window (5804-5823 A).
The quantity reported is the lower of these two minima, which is -3.5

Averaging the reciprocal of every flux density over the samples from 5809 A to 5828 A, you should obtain 0.070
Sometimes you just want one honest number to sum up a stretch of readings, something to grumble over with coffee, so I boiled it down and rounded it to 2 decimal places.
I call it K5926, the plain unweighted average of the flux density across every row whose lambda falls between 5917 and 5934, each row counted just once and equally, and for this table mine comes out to 13.95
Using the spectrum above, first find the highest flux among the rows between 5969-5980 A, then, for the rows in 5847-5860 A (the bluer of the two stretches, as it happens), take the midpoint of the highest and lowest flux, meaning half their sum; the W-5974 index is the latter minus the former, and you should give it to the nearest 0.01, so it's -0.75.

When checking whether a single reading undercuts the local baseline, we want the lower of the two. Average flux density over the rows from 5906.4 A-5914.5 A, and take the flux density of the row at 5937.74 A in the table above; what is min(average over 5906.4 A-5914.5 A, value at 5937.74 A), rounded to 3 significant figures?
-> 13.6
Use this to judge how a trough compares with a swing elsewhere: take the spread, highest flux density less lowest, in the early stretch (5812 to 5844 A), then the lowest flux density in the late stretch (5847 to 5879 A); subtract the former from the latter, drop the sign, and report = 13.0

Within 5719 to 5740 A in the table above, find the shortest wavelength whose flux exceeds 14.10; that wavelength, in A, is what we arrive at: 5720.33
